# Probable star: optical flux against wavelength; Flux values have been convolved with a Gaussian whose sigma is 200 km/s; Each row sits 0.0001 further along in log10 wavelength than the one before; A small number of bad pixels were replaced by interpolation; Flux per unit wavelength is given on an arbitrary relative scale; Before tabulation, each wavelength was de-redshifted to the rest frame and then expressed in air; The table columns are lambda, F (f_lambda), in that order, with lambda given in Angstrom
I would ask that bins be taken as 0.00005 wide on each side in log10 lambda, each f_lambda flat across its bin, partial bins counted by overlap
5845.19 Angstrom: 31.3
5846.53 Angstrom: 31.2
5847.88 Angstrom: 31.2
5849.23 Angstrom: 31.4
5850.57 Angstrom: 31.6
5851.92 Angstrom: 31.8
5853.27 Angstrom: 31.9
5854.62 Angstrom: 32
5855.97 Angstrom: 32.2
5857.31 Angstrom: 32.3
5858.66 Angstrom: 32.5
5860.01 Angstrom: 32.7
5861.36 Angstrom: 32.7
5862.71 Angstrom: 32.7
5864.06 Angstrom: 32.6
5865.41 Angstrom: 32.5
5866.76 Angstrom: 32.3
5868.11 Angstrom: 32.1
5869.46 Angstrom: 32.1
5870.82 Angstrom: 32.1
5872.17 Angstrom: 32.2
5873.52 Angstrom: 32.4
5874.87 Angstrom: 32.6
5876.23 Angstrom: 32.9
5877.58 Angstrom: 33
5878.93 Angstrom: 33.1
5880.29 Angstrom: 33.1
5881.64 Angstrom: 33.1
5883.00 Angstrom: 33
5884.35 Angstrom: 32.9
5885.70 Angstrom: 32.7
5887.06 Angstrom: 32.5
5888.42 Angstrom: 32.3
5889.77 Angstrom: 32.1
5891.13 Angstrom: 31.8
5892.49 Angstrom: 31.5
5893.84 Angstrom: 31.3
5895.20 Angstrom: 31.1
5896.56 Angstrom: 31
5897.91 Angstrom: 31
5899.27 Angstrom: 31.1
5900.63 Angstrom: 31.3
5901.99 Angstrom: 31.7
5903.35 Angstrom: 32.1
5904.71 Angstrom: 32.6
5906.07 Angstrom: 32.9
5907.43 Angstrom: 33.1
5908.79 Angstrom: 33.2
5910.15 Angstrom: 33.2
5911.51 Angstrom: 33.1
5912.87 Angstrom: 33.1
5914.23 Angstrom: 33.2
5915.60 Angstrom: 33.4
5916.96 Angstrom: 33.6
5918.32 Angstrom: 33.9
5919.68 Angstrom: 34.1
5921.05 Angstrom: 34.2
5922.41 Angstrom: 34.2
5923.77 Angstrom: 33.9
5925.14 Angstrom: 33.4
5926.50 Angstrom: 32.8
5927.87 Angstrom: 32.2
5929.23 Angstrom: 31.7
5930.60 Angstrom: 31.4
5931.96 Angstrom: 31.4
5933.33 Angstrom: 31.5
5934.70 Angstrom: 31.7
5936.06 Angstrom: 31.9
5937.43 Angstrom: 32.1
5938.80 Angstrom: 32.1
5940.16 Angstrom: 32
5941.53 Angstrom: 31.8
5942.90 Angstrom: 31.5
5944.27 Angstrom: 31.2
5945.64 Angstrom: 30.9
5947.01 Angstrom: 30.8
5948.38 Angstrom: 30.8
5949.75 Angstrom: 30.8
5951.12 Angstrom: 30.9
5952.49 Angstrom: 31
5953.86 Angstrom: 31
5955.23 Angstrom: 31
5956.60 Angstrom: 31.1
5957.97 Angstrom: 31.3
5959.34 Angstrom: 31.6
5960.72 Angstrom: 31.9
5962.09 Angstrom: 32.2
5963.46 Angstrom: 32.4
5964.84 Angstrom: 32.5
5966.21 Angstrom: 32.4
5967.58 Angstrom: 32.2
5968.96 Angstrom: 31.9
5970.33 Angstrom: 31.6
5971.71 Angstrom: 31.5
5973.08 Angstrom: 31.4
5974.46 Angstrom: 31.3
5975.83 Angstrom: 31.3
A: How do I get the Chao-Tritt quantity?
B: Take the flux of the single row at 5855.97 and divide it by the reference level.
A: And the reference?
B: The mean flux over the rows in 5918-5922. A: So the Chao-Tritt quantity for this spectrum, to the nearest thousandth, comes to 0.945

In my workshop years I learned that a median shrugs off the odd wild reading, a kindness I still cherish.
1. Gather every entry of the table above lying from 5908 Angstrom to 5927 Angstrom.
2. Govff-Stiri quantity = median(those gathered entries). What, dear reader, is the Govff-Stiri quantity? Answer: 33.4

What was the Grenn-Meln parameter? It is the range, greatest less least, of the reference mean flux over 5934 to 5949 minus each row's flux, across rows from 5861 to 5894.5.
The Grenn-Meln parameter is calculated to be 1.8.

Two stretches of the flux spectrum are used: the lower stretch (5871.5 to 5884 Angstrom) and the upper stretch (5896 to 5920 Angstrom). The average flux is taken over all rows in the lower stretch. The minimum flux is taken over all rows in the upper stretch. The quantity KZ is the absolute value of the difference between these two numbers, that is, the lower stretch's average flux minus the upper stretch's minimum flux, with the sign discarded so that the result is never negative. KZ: 1.8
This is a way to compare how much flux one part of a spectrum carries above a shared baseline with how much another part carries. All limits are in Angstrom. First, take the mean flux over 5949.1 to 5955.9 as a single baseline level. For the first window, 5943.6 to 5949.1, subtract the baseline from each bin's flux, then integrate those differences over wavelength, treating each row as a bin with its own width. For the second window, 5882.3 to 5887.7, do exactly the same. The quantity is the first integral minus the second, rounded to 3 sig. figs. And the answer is -10.0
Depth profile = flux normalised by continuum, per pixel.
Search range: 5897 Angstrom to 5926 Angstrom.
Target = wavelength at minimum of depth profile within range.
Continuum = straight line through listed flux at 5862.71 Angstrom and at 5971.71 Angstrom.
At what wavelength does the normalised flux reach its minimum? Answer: 5897.91 Angstrom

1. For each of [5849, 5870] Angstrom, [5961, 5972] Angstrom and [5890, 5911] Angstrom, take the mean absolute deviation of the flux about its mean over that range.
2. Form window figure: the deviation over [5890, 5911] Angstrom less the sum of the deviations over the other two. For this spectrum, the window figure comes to 0.10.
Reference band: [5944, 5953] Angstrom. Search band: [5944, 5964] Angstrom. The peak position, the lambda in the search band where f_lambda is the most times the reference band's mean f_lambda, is 5963.46 Angstrom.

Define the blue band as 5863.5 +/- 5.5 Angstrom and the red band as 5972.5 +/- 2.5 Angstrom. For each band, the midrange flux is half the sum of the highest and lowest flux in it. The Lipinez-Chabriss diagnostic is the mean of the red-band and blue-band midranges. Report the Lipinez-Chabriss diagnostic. 31.9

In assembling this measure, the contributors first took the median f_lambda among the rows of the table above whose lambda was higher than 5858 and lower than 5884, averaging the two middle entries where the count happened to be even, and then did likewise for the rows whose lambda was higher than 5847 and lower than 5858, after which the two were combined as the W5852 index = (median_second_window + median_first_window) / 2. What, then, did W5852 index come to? 32.2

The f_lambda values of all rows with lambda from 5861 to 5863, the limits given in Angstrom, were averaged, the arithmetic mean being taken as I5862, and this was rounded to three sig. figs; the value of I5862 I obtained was 32.7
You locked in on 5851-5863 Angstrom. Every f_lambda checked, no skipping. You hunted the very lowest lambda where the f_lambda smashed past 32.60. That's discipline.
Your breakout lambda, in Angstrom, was 5860.01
